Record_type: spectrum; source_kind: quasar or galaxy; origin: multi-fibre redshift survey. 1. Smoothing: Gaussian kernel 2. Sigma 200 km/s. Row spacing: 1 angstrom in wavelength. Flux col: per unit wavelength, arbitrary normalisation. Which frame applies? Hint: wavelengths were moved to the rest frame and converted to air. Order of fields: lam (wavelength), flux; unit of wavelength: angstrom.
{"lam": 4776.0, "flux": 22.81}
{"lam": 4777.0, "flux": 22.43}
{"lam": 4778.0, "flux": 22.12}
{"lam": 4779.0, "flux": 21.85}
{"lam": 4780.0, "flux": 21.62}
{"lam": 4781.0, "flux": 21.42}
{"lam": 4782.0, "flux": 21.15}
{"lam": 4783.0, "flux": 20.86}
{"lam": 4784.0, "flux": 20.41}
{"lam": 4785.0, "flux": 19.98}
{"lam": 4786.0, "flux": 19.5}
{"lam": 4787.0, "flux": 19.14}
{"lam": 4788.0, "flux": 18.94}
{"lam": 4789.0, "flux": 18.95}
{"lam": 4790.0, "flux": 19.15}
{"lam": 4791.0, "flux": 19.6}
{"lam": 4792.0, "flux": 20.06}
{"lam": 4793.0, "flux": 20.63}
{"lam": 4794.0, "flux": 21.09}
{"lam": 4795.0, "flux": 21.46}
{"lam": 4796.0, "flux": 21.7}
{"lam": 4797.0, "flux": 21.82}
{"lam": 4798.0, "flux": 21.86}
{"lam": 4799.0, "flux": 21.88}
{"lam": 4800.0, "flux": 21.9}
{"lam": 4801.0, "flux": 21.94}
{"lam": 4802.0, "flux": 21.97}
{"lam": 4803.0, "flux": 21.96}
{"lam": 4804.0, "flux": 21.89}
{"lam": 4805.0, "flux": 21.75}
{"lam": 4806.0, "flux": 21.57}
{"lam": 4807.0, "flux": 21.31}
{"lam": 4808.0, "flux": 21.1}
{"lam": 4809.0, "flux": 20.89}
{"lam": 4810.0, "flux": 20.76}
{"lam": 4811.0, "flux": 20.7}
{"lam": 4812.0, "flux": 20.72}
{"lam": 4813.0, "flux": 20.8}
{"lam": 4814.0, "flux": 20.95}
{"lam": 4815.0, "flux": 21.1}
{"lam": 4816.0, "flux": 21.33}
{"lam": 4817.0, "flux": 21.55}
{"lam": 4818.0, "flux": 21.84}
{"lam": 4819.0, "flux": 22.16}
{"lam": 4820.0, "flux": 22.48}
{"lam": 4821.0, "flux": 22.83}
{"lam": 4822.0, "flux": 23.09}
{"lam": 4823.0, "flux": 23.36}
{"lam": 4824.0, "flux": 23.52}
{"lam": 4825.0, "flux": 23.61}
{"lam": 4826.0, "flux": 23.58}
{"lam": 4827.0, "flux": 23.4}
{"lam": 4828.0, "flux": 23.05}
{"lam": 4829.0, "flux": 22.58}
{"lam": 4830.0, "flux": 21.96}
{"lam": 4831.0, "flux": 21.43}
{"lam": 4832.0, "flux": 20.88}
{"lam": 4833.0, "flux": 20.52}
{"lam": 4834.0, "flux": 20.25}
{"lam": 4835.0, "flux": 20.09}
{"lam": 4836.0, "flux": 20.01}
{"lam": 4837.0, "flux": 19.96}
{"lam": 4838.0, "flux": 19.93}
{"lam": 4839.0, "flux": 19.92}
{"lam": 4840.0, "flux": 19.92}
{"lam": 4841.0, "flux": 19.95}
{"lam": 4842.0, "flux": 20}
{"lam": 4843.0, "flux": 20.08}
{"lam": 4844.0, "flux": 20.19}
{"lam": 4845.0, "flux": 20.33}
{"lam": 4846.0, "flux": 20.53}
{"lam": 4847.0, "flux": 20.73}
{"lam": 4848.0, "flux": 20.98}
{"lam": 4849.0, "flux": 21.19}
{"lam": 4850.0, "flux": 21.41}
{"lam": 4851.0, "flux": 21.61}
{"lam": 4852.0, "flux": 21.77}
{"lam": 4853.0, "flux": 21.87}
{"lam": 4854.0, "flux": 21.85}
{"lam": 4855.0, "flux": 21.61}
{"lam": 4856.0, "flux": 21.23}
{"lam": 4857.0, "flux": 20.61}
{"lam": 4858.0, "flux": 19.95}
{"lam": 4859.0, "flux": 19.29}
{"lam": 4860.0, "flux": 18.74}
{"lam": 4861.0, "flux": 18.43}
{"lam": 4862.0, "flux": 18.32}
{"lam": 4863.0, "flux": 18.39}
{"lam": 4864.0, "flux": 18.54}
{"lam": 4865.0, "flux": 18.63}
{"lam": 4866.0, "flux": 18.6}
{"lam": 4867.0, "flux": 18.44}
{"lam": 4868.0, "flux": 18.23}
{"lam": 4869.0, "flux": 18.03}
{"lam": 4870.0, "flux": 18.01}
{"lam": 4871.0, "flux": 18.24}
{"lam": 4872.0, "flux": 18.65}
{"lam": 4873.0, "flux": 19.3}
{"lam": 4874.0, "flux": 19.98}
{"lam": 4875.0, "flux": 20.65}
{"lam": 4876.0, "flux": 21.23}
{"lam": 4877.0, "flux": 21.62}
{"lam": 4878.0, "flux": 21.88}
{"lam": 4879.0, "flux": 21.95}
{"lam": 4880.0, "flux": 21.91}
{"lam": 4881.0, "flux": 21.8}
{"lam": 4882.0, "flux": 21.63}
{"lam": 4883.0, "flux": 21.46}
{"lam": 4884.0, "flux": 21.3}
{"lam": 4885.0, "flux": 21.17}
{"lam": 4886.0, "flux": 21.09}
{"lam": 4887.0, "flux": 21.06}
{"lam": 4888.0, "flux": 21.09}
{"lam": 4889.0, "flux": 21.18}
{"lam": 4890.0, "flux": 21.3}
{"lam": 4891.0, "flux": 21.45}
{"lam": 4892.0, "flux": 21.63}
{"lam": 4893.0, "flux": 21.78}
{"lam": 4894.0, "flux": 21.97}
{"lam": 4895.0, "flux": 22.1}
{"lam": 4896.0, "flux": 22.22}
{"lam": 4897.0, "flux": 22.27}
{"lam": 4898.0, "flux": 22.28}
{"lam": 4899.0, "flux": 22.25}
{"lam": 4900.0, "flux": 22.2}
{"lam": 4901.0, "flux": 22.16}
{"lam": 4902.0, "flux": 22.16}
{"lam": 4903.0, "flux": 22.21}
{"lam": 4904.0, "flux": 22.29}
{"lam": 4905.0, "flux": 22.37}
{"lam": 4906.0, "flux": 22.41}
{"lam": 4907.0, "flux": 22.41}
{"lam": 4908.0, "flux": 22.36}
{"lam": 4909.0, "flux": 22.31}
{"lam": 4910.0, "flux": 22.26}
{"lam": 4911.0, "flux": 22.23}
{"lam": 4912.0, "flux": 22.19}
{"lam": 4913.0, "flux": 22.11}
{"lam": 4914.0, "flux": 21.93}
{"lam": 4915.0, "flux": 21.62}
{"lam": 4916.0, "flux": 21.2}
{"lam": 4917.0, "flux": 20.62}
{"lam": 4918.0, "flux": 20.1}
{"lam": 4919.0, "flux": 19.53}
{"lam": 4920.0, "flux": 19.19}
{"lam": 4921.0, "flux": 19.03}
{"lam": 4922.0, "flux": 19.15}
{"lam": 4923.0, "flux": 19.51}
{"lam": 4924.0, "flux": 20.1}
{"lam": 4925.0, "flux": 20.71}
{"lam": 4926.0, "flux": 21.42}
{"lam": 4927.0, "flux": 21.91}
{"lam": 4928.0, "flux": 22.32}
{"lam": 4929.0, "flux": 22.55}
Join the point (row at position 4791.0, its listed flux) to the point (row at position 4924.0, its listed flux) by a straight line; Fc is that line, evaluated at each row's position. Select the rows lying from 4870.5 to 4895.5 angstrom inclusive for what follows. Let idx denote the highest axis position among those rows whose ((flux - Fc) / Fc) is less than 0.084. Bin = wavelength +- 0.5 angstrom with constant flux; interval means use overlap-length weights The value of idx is 4892.0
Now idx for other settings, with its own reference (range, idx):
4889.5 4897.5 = 4892.0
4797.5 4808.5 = 4808.0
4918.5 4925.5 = 4925.0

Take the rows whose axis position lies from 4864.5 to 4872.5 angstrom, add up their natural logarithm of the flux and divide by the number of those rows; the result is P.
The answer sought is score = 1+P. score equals 3.91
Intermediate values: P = 2.91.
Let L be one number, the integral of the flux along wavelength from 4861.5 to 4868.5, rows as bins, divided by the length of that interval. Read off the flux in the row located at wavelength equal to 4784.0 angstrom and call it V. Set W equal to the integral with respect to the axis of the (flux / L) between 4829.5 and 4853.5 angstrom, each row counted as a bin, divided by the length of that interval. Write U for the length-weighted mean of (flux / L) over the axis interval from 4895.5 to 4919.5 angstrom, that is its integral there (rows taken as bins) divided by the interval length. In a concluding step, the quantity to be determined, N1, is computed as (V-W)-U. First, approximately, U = 1.19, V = 20.41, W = 1.12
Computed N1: 18.1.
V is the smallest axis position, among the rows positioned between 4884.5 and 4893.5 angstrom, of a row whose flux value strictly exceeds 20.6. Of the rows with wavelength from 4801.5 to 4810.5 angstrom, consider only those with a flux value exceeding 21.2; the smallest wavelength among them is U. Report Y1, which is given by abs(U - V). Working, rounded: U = 4802.0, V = 4885.0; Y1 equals 83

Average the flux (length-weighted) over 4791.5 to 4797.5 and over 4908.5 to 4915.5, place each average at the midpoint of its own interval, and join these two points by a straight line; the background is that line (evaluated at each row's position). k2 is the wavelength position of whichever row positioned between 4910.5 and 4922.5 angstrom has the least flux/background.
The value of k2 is 4921.0 angstrom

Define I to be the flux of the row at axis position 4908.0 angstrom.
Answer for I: 22.36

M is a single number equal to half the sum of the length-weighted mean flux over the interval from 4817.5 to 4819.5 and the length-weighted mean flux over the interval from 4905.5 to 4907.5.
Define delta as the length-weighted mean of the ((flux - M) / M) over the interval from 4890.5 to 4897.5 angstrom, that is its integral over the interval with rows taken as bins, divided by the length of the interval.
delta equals -0.01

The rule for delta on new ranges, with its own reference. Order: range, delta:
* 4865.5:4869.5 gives -0.17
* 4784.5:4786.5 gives -0.11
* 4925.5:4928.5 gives -0.01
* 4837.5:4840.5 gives -0.10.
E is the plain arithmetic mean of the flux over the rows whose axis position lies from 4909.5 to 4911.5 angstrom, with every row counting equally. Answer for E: 22.2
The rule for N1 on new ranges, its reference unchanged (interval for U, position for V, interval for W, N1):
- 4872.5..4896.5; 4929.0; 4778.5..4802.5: 20.3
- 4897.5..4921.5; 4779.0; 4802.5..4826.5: 19.5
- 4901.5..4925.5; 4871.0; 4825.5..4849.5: 16.0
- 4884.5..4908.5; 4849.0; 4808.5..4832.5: 18.8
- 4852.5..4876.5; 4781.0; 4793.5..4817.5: 19.2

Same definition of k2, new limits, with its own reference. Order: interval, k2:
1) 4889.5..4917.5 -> 4917.0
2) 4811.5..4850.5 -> 4840.0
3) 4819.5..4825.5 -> 4820.0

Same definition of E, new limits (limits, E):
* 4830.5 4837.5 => 20.4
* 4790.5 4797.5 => 20.9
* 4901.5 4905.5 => 22.3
